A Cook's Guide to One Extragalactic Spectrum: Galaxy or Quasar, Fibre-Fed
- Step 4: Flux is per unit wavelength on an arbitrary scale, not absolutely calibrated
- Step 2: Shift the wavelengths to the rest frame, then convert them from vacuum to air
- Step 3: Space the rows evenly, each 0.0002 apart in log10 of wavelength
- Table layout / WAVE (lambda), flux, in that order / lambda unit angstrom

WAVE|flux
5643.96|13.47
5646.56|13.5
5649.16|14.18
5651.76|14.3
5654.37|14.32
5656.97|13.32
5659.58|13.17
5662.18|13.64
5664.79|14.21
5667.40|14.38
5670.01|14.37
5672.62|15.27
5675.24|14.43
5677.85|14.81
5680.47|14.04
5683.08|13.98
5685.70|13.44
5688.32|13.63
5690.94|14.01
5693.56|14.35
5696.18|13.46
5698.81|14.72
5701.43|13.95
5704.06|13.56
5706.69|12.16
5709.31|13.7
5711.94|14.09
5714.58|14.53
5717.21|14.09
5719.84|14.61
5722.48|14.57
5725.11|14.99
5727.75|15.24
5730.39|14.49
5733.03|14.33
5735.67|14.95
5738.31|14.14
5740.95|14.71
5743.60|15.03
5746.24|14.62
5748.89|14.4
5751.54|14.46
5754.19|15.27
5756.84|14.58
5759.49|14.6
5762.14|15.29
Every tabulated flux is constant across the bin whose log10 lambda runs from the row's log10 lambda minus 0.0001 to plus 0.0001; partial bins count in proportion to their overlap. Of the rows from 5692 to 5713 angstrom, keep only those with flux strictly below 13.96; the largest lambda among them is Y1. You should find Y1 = 5709.31 angstrom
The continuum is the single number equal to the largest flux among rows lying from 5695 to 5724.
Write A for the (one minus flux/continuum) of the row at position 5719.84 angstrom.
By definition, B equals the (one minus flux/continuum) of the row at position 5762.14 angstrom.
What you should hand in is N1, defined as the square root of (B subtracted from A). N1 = 0.21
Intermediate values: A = 0.007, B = -0.039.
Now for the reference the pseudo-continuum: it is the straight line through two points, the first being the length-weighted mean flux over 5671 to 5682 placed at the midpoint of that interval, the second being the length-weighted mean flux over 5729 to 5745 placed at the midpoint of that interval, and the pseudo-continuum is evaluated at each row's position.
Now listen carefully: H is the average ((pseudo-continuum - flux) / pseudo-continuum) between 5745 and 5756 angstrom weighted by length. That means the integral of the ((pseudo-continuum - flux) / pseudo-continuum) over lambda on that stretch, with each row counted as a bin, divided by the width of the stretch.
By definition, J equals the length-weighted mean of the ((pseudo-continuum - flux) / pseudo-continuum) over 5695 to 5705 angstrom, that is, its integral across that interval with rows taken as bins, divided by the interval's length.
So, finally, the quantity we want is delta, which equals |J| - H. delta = 0.051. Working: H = -0.005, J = 0.05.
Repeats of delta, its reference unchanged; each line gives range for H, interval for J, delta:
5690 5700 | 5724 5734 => -0.022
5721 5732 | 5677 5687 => 0.053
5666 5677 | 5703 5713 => 0.086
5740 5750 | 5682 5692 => 0.065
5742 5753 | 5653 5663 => 0.070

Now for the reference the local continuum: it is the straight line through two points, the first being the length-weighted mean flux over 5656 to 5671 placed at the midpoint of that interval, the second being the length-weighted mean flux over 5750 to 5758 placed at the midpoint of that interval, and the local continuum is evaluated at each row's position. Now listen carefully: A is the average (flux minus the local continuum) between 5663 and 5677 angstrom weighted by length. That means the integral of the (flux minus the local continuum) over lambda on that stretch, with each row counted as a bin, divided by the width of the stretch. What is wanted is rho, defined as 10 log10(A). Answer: -2.3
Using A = 0.6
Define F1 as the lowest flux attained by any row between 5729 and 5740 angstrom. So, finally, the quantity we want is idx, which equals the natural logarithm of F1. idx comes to 2.65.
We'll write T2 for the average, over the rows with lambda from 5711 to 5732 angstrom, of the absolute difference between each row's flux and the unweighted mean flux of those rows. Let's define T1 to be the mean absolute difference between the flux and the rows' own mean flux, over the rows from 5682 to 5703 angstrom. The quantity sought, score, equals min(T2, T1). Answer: 0.278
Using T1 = 0.32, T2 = 0.28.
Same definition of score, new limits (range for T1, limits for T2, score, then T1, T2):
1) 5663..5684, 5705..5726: 0.302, 0.30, 0.58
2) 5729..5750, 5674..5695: 0.244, 0.24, 0.33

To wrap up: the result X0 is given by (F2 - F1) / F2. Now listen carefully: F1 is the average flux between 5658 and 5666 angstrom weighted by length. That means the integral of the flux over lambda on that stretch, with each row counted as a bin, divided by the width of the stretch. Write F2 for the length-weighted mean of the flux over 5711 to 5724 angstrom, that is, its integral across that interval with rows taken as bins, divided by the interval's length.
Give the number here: 0.05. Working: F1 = 13.7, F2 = 14.39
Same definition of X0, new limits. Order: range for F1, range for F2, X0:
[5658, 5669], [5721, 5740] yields 0.06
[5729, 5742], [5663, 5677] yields 0.00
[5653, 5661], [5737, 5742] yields 0.06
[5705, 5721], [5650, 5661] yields 0.00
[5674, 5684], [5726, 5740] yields 0.02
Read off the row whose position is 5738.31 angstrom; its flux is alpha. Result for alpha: 14.14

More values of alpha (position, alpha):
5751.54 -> 14.46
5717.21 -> 14.09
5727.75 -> 15.24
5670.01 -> 14.37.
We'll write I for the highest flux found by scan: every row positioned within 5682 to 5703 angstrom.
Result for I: 14.72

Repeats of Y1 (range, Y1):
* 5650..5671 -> 5662.18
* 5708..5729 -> 5709.31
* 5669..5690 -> 5688.32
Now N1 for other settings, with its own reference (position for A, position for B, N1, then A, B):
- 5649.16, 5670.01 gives 0.11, 0.037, 0.024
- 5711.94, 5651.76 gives 0.12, 0.043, 0.029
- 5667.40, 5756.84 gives 0.12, 0.023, 0.010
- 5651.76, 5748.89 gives 0.08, 0.029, 0.022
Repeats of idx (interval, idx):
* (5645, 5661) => 2.58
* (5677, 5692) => 2.60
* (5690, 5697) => 2.60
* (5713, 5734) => 2.65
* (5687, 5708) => 2.50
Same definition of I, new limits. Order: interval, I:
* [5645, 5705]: 15.27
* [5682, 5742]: 15.24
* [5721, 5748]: 15.24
